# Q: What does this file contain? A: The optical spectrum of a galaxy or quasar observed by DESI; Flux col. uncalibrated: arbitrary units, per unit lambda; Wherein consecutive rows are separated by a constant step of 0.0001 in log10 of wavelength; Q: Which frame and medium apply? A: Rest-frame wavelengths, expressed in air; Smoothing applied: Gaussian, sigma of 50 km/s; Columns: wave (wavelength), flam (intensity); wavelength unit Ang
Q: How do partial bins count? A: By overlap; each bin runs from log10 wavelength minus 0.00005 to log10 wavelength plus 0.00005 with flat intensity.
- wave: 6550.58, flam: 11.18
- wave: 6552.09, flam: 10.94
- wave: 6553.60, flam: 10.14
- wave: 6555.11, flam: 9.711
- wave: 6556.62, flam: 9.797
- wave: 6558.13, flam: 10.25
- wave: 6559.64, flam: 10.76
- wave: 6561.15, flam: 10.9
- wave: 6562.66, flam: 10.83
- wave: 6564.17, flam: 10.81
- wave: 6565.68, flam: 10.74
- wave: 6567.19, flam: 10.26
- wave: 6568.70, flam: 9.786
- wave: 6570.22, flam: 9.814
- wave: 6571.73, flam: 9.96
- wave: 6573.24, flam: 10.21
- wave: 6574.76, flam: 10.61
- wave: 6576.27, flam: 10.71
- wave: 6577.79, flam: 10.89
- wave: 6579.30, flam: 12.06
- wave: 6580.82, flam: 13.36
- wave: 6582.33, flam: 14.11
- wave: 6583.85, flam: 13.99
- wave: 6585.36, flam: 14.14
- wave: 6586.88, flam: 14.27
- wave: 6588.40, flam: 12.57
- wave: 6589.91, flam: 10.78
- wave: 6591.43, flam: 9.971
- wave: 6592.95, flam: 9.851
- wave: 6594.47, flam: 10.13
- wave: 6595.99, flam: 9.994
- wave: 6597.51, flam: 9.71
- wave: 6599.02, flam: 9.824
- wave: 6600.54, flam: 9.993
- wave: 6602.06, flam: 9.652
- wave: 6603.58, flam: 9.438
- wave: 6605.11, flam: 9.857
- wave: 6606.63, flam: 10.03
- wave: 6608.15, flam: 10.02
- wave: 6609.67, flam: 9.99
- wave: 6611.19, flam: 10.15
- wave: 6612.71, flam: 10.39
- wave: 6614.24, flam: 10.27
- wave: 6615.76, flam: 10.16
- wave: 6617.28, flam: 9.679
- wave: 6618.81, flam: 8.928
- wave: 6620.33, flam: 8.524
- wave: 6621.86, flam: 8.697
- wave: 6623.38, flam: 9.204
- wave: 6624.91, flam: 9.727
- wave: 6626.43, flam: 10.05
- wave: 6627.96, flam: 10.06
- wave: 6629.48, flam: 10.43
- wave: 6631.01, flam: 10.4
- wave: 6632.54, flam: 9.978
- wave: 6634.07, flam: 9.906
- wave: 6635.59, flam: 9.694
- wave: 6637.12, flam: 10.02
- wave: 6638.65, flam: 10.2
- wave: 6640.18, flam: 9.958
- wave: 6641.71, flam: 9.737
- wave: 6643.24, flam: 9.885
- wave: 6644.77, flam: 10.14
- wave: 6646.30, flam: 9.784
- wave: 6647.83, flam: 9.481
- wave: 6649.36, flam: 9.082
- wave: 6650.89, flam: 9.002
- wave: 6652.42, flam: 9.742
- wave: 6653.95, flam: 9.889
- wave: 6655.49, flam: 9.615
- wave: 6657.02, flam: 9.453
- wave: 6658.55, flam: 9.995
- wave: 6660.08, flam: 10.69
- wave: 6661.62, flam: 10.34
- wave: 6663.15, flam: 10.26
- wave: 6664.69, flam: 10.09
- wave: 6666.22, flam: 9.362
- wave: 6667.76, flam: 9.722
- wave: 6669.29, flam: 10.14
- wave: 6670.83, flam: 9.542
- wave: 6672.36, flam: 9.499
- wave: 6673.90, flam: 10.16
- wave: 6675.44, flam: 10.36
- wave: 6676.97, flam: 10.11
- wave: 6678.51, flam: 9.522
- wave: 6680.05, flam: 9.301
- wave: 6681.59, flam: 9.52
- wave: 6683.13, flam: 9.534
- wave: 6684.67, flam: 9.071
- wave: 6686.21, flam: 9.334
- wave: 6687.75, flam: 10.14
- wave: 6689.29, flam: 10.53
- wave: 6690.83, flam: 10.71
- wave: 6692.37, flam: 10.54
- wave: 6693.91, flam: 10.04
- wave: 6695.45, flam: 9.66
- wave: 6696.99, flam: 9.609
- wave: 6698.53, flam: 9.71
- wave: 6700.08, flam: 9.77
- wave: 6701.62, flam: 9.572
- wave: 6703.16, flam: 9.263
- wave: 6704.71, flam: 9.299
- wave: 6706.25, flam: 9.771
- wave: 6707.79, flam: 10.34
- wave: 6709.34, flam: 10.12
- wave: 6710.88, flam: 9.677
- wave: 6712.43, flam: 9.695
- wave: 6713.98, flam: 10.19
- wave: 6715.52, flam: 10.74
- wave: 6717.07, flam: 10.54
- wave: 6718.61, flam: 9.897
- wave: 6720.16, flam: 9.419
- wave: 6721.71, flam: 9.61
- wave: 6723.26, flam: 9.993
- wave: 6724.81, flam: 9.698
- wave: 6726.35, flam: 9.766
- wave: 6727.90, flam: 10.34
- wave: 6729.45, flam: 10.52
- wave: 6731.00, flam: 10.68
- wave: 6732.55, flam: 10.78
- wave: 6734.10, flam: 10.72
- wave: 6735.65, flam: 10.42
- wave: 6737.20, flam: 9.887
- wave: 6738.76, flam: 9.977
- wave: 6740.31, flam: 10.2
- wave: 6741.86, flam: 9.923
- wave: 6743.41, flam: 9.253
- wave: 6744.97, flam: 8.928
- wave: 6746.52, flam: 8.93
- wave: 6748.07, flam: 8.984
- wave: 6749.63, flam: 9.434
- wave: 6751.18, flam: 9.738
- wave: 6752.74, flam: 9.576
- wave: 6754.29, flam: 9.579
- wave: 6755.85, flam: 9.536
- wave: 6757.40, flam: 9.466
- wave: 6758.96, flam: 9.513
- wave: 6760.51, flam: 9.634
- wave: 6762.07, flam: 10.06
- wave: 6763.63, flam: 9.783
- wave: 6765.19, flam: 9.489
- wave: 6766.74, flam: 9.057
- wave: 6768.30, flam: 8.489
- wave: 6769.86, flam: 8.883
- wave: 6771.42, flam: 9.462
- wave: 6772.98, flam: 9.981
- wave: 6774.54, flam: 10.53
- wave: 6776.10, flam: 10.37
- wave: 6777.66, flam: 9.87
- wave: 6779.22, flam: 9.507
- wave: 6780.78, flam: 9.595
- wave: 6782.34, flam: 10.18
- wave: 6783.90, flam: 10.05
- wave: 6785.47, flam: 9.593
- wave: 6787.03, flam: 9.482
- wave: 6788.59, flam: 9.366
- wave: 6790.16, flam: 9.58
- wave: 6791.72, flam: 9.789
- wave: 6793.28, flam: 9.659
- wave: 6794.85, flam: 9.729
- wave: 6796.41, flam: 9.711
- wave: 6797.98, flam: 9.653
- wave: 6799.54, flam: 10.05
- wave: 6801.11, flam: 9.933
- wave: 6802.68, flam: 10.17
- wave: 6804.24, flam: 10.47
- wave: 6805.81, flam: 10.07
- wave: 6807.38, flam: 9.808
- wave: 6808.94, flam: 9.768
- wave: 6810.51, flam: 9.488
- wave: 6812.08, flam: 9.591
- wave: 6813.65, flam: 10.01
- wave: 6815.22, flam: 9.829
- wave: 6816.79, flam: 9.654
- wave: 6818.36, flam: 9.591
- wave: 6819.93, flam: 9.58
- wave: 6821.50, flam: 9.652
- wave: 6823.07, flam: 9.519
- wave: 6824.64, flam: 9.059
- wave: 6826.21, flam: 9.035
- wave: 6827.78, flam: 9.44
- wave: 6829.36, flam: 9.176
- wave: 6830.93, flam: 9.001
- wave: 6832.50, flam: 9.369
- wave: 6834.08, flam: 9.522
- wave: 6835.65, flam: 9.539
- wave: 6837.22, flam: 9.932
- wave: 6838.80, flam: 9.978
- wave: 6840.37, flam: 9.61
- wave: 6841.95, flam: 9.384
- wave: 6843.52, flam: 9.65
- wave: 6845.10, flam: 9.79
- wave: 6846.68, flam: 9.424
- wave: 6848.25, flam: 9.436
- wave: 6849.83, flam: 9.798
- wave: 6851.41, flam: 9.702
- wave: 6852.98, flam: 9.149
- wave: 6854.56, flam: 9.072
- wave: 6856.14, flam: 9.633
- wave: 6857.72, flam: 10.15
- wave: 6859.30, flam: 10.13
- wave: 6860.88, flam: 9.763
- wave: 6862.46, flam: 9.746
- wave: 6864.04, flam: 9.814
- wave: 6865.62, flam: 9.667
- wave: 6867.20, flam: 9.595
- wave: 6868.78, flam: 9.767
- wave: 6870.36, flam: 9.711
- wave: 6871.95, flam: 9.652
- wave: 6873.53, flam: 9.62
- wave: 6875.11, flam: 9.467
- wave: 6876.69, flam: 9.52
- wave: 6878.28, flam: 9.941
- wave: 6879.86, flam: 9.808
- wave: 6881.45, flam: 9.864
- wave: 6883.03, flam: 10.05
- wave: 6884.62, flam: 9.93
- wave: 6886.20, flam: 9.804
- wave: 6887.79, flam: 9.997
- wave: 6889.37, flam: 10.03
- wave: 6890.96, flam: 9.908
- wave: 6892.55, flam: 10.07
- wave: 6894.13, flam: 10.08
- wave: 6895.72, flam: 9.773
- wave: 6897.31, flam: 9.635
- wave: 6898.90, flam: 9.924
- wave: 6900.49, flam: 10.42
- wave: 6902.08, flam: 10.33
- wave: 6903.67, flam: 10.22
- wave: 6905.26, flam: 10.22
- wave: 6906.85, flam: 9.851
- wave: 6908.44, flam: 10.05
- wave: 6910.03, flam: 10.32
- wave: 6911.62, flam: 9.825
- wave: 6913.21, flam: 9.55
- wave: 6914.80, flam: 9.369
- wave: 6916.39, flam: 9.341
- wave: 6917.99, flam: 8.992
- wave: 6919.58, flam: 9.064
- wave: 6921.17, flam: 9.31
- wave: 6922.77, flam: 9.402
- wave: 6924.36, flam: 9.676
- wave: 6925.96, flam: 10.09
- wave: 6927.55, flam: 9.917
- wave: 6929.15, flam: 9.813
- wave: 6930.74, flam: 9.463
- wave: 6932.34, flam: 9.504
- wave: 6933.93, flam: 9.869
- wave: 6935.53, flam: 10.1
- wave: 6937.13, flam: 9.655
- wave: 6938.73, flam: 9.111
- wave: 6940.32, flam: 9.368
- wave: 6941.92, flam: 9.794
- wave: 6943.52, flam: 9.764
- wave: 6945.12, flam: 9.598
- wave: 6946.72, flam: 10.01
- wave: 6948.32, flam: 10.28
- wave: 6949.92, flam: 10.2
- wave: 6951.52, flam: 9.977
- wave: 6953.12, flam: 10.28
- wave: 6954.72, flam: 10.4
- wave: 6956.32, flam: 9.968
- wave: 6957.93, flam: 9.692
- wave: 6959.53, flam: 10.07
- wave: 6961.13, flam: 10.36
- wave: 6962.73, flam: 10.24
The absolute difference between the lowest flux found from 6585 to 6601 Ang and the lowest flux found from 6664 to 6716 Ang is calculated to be 0.64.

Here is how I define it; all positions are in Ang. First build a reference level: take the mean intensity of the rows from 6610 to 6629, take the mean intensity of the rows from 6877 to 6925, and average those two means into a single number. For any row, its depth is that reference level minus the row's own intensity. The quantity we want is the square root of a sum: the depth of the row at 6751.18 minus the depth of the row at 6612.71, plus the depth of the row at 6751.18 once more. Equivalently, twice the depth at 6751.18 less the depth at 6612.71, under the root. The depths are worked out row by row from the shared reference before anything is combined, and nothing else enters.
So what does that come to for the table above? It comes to 0.81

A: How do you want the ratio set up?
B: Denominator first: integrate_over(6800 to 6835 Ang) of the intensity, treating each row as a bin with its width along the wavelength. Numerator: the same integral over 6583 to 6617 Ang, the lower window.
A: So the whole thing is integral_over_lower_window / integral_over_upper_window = 1.08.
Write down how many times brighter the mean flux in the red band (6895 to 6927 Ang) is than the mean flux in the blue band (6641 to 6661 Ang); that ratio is 1.00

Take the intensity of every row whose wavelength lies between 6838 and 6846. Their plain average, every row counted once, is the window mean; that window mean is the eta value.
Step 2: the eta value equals 9.7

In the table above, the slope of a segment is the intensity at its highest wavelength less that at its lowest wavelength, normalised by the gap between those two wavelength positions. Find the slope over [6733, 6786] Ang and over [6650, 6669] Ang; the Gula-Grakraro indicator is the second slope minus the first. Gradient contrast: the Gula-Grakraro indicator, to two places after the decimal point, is 0.06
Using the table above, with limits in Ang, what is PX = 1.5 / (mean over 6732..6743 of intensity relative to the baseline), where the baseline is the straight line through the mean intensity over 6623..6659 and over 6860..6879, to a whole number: 3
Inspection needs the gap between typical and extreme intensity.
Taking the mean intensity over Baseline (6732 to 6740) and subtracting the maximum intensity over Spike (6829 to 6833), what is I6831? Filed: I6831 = 1.0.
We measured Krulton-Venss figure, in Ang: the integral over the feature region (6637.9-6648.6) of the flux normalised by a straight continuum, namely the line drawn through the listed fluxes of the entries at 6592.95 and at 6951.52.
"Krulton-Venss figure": 10.7 Ang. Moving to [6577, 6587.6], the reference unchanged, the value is 14.3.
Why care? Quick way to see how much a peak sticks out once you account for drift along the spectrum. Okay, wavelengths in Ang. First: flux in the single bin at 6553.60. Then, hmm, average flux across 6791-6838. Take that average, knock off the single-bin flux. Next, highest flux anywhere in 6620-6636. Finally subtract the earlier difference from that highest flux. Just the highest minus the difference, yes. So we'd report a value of 10.9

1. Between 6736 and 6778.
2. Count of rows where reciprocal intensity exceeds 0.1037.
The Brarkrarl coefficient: 16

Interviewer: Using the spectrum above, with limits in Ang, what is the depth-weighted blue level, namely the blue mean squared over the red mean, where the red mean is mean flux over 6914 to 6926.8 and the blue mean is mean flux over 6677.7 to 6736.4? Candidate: 10.5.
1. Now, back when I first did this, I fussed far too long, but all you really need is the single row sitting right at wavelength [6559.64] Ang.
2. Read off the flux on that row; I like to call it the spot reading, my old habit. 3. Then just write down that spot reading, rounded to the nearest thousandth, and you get 10.760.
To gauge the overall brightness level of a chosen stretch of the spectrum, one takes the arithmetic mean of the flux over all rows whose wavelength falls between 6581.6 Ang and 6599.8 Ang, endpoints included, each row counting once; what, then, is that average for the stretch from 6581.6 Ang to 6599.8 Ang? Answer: 11.61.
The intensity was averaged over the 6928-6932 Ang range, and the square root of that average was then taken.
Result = 3.10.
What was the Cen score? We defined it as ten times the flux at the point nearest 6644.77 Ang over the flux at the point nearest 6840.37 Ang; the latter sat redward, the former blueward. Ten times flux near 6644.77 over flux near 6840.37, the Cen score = 10.6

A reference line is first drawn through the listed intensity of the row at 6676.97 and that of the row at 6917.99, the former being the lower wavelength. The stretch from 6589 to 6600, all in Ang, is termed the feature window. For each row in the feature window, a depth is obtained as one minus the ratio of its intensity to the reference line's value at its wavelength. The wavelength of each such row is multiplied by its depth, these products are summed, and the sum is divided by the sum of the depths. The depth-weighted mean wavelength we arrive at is 6595.9 Ang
